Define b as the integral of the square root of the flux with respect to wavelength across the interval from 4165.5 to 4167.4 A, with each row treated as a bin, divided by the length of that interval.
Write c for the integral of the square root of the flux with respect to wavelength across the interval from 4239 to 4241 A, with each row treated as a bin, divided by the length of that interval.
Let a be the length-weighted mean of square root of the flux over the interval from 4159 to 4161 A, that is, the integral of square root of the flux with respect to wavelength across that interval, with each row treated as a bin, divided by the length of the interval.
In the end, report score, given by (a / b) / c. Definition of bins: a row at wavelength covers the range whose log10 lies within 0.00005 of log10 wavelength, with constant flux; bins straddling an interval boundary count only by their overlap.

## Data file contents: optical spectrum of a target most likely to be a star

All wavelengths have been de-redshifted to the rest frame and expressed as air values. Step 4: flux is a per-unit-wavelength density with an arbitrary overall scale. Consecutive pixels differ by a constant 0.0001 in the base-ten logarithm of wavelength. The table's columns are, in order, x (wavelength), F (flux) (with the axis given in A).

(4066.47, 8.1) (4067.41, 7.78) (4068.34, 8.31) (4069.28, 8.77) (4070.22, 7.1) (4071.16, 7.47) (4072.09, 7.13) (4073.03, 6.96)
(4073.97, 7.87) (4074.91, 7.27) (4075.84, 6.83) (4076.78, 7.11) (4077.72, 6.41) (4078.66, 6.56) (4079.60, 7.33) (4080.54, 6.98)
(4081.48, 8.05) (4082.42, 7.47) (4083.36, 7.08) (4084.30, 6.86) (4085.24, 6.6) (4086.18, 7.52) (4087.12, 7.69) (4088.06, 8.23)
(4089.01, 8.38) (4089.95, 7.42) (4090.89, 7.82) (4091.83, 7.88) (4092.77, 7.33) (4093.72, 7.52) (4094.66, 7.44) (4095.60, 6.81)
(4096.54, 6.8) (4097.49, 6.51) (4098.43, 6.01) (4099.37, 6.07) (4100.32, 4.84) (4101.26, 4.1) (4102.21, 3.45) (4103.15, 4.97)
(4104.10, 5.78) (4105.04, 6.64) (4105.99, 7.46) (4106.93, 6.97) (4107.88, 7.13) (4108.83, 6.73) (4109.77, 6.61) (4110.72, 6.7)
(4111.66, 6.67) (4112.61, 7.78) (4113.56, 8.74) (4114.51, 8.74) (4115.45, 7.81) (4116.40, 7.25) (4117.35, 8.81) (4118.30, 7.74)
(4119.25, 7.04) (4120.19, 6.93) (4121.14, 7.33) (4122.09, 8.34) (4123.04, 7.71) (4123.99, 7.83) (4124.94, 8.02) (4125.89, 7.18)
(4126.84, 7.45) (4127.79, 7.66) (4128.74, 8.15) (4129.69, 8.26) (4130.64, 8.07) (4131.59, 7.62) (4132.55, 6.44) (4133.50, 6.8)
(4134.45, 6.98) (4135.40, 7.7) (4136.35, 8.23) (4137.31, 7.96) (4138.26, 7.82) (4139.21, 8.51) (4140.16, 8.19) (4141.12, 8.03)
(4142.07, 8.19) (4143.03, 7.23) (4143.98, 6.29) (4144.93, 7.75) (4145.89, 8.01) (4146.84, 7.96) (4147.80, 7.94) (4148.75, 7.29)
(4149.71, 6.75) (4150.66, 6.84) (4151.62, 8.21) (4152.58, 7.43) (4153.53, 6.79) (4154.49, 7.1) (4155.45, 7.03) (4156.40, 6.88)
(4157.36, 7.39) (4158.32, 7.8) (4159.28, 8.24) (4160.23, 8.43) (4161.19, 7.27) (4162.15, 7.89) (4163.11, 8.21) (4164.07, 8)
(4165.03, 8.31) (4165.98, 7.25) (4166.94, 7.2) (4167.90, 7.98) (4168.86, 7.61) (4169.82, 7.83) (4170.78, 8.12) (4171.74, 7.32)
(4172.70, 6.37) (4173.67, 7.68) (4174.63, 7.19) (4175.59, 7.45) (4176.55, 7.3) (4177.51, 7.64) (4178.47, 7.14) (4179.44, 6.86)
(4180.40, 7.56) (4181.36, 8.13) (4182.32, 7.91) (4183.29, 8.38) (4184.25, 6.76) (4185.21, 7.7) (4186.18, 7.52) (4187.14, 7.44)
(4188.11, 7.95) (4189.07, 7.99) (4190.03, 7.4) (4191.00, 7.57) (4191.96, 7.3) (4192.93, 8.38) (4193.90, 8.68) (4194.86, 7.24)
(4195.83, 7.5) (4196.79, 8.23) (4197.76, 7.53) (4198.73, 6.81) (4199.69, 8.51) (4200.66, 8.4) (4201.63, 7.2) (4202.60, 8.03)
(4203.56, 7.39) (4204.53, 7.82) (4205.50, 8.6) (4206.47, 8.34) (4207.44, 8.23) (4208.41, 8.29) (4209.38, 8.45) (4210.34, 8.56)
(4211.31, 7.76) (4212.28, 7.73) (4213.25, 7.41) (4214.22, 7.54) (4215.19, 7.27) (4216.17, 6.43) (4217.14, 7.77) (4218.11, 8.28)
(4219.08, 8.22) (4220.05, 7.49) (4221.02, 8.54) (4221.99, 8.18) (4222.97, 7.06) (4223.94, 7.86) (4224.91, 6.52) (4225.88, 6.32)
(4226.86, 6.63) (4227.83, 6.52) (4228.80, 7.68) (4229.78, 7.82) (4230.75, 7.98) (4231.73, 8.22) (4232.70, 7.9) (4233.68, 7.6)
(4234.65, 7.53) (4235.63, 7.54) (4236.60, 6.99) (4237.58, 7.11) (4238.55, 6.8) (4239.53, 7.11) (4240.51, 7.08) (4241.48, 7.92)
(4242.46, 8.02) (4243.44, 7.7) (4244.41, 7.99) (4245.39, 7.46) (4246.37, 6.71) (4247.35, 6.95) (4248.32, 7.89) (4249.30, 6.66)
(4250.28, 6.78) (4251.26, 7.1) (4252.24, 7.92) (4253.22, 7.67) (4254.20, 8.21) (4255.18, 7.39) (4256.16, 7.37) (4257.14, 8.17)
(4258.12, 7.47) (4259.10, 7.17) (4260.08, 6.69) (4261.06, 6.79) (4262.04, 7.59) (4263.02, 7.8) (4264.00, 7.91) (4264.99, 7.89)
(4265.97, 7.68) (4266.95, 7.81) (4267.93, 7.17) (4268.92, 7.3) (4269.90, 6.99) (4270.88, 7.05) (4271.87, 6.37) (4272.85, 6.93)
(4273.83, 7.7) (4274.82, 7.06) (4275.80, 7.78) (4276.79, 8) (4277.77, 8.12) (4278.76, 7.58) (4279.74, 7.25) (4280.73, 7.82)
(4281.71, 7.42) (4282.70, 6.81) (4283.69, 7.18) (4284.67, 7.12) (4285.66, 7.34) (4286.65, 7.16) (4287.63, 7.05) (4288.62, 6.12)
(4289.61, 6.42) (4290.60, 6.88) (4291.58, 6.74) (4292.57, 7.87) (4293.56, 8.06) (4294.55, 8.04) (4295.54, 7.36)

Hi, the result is 0.399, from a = 2.87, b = 2.70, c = 2.66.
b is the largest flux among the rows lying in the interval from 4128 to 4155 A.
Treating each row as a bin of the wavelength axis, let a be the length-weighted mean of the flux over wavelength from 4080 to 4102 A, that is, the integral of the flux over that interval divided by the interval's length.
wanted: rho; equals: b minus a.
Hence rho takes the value 1.5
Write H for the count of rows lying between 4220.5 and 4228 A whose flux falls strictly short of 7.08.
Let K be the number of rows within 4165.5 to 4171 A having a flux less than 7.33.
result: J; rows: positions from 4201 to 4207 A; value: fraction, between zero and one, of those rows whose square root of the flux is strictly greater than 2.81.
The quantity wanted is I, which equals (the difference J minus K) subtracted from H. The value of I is 6.5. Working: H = 5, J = 0.5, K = 2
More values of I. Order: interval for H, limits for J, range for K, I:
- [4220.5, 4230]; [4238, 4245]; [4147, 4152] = 7.6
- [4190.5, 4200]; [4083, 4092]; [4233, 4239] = 3.8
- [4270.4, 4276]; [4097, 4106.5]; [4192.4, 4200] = 6.0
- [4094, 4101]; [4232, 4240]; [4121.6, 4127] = 6.9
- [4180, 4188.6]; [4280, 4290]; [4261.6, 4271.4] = 5.0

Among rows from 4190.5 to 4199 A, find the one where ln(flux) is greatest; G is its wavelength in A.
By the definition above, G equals 4193.90 A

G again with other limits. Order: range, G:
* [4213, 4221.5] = 4221.02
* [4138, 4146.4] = 4139.21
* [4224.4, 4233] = 4231.73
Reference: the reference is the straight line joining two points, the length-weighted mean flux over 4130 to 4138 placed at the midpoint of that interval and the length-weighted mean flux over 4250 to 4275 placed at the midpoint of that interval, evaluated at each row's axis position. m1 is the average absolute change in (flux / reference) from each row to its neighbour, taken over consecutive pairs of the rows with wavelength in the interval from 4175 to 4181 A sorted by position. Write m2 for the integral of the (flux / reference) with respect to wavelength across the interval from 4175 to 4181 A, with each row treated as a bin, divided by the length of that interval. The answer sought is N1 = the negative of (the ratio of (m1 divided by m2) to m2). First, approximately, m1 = 0.053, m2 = 0.98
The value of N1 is -0.054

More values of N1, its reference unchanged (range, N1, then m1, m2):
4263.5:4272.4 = -0.037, 0.037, 0.99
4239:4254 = -0.065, 0.065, 1.00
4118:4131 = -0.051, 0.054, 1.03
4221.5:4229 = -0.107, 0.097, 0.95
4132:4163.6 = -0.063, 0.065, 1.01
